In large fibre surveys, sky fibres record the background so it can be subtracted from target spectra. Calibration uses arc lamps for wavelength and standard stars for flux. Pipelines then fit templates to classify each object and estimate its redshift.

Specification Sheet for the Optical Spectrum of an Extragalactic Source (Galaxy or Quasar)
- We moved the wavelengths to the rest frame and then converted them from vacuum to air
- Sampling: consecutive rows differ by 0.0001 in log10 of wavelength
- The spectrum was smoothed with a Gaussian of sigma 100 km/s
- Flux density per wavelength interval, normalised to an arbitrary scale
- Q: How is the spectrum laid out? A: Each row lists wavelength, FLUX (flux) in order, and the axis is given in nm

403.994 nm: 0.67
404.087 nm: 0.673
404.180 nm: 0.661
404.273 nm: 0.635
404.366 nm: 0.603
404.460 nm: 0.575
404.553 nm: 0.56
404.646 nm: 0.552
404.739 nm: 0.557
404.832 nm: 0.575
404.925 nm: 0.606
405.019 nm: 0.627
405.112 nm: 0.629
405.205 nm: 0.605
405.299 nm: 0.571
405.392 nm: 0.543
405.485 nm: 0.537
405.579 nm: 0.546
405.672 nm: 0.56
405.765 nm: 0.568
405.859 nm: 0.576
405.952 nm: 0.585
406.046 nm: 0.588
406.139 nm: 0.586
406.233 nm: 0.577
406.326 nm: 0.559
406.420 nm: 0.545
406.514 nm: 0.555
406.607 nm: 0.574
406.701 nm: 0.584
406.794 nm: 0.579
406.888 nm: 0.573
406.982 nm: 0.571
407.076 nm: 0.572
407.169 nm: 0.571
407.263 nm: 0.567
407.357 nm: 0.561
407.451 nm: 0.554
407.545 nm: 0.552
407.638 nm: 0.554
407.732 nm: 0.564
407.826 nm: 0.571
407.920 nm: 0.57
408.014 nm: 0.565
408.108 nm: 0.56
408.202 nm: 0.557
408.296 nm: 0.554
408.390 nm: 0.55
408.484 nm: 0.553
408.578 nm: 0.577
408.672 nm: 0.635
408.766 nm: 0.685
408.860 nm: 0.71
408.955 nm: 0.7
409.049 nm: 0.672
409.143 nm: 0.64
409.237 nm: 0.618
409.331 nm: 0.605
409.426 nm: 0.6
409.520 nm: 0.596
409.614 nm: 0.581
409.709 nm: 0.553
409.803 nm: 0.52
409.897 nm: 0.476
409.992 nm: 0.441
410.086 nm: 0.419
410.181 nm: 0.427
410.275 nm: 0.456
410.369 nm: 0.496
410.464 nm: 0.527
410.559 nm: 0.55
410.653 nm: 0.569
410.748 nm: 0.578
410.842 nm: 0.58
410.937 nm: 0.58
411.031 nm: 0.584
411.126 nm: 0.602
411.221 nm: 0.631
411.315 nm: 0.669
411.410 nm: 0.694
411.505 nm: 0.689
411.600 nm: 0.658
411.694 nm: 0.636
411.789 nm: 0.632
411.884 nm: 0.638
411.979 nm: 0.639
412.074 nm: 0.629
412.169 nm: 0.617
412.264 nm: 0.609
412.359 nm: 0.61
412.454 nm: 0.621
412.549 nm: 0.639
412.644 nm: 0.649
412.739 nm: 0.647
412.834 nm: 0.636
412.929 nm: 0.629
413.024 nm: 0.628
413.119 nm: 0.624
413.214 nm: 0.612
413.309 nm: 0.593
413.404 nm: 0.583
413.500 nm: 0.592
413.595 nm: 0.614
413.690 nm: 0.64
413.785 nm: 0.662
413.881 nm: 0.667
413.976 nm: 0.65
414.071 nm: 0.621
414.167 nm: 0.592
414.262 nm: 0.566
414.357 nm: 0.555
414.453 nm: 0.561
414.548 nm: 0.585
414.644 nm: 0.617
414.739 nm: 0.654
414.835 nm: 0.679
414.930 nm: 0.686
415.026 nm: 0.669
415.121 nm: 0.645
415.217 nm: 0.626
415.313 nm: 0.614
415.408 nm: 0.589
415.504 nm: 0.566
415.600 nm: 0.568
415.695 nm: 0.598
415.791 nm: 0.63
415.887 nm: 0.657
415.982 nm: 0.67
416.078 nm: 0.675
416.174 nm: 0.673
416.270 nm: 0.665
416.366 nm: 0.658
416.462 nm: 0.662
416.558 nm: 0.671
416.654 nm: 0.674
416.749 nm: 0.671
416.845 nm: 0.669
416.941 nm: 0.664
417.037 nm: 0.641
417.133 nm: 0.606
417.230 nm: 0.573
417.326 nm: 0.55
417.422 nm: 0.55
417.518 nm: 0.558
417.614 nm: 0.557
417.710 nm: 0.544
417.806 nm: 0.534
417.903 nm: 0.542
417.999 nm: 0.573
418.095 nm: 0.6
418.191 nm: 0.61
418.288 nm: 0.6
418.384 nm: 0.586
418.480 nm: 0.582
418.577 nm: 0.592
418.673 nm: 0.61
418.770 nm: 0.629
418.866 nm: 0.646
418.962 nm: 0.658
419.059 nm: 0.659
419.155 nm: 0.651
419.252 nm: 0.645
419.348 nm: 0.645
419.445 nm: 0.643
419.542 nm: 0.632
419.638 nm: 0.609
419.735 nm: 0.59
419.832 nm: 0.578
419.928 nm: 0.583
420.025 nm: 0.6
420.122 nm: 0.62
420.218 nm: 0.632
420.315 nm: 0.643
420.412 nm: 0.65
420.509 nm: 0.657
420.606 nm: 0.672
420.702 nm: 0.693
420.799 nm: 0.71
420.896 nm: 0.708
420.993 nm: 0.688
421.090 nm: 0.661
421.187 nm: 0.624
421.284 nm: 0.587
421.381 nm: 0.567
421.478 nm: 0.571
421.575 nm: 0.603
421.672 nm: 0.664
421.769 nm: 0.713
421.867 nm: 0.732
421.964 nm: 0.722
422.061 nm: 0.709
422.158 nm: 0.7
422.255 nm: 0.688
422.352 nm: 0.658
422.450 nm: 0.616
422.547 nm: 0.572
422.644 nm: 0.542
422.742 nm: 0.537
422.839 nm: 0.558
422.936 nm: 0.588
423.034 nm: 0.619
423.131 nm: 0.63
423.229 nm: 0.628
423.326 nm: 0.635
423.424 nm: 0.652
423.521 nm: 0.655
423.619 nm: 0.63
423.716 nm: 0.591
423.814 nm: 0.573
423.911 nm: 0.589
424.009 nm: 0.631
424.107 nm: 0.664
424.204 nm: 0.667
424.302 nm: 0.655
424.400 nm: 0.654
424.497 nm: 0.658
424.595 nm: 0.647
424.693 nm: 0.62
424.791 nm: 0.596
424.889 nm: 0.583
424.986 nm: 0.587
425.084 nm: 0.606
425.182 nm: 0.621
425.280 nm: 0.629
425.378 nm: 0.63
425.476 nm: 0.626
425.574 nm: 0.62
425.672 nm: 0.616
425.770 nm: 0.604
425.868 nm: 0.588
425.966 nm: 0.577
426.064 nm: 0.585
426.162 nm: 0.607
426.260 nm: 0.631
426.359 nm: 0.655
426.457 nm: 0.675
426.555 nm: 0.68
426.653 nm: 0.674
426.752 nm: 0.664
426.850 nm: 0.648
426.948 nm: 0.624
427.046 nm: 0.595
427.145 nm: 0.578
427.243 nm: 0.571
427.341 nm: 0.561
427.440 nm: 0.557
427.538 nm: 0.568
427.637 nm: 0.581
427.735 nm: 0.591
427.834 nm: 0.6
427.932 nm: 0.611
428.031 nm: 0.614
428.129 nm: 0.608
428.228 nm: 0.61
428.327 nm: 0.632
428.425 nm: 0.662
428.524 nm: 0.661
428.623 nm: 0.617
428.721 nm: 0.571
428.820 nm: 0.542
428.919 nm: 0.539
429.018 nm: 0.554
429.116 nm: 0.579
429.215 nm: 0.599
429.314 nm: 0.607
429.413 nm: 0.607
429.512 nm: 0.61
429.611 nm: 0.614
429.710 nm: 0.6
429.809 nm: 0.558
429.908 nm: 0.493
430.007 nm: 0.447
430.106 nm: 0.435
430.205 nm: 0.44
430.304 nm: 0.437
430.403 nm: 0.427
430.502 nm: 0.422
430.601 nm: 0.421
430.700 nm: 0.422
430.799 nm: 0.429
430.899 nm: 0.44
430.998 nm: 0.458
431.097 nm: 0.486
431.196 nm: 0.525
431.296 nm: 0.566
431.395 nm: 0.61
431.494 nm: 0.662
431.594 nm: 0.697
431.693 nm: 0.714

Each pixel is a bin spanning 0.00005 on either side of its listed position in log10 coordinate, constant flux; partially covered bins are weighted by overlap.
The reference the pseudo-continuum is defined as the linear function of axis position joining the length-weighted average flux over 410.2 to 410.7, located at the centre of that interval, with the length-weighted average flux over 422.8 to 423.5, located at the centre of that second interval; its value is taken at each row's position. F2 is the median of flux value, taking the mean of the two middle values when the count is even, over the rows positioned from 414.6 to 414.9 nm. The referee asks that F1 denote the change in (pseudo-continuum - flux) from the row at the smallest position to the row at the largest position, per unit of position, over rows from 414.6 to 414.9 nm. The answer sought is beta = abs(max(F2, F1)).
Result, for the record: 0.654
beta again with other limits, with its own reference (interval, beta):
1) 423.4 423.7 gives 0.652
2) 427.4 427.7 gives 0.568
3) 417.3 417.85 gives 0.550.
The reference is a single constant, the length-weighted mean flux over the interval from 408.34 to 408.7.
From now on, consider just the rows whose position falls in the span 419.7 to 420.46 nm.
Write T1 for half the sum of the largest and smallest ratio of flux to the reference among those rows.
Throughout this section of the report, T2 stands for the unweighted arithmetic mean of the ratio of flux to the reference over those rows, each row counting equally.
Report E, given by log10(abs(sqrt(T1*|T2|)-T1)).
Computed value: -2.8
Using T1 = 1.07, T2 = 1.06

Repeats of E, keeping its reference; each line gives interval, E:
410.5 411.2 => -2.9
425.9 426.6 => -2.9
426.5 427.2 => -2.1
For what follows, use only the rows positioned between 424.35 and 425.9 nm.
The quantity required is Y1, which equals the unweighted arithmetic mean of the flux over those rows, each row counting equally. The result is 0.62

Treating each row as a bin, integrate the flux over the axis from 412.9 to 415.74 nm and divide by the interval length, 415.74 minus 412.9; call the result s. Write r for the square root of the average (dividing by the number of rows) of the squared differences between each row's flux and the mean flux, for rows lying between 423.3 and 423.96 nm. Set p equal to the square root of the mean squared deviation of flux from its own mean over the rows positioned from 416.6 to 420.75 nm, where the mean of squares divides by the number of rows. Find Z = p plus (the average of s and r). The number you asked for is 0.366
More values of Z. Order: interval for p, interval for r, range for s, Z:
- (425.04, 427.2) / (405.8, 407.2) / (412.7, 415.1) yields 0.348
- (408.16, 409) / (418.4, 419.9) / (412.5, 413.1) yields 0.398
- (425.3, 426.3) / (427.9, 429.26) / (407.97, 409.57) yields 0.343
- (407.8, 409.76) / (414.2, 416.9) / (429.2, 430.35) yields 0.340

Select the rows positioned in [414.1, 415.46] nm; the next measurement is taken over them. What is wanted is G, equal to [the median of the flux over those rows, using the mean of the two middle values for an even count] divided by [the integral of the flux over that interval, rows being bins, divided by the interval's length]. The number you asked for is 1.00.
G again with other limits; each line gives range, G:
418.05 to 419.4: 1.00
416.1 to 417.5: 1.04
